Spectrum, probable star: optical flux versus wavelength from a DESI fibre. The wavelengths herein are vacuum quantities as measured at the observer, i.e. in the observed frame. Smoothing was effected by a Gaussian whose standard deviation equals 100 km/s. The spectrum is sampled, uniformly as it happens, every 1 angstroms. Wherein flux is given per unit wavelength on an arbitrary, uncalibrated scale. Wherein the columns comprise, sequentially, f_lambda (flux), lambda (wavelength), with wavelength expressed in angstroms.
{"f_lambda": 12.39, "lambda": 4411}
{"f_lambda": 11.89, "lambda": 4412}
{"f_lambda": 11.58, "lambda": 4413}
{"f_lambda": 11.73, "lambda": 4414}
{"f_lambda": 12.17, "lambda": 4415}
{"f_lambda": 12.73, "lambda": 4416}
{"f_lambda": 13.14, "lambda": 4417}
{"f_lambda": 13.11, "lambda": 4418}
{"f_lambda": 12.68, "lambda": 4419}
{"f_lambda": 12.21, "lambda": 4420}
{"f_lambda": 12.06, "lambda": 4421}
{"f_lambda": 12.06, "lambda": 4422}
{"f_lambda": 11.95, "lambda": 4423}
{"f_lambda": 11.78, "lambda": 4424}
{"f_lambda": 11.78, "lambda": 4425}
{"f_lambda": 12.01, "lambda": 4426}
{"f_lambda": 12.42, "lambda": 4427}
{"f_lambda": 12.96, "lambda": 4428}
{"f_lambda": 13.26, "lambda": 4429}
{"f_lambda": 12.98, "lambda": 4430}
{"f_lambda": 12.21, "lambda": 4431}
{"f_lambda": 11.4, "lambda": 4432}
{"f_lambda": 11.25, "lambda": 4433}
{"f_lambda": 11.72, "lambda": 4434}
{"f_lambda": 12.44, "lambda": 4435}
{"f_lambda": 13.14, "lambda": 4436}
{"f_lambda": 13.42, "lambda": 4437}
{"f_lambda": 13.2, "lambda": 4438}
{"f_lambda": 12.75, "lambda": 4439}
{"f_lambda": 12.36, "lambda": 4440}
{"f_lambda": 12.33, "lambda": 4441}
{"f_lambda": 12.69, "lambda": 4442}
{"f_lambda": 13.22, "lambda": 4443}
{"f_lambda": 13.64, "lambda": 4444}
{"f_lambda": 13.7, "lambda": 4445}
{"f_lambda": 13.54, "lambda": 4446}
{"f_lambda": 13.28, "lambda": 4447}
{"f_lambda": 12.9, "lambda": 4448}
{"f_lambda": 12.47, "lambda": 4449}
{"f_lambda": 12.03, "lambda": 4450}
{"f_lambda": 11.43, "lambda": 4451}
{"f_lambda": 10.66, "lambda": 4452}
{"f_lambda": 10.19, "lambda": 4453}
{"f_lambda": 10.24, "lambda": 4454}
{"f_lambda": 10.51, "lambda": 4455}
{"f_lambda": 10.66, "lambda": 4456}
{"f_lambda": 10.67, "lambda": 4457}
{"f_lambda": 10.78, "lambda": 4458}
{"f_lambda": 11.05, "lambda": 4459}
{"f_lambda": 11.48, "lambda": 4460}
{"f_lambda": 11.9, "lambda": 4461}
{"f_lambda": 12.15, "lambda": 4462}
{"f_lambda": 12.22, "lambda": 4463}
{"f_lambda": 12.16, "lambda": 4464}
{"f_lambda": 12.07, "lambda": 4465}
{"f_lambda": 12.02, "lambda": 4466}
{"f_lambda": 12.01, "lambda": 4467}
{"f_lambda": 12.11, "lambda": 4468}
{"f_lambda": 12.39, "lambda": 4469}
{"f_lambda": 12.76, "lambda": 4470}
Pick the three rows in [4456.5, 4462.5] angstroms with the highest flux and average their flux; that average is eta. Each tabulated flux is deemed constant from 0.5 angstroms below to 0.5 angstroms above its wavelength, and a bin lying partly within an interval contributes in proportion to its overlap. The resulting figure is 11.8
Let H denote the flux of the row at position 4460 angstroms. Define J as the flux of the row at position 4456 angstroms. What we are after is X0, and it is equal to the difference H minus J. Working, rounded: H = 11.48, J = 10.66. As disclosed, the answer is 0.8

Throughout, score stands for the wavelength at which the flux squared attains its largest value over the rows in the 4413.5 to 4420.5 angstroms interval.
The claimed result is 4417 angstroms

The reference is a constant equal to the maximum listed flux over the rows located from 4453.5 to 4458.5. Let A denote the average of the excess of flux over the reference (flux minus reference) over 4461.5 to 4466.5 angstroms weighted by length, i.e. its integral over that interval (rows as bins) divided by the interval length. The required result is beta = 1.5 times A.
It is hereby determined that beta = 2.02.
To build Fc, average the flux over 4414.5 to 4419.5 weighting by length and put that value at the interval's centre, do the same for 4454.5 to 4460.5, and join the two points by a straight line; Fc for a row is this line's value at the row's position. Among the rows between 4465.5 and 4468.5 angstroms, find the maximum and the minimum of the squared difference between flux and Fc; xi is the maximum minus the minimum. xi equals 0.6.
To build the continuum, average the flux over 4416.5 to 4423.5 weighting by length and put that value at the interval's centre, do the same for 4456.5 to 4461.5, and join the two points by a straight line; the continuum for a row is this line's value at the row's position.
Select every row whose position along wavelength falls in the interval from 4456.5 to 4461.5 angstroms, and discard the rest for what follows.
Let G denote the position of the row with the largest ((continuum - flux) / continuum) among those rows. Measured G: 4457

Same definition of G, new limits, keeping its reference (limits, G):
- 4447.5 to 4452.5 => 4452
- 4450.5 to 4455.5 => 4453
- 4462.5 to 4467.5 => 4466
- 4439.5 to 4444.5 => 4440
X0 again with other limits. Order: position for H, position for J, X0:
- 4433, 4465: -0.8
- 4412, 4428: -1.1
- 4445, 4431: 1.5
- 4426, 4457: 1.3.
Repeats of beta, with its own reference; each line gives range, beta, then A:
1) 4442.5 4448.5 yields 3.90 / 2.60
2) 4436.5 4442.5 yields 3.02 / 2.01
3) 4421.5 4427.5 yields 1.83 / 1.22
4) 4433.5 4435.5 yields 1.95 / 1.30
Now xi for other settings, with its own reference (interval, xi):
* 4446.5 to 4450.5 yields 3.0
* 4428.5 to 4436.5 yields 1.6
